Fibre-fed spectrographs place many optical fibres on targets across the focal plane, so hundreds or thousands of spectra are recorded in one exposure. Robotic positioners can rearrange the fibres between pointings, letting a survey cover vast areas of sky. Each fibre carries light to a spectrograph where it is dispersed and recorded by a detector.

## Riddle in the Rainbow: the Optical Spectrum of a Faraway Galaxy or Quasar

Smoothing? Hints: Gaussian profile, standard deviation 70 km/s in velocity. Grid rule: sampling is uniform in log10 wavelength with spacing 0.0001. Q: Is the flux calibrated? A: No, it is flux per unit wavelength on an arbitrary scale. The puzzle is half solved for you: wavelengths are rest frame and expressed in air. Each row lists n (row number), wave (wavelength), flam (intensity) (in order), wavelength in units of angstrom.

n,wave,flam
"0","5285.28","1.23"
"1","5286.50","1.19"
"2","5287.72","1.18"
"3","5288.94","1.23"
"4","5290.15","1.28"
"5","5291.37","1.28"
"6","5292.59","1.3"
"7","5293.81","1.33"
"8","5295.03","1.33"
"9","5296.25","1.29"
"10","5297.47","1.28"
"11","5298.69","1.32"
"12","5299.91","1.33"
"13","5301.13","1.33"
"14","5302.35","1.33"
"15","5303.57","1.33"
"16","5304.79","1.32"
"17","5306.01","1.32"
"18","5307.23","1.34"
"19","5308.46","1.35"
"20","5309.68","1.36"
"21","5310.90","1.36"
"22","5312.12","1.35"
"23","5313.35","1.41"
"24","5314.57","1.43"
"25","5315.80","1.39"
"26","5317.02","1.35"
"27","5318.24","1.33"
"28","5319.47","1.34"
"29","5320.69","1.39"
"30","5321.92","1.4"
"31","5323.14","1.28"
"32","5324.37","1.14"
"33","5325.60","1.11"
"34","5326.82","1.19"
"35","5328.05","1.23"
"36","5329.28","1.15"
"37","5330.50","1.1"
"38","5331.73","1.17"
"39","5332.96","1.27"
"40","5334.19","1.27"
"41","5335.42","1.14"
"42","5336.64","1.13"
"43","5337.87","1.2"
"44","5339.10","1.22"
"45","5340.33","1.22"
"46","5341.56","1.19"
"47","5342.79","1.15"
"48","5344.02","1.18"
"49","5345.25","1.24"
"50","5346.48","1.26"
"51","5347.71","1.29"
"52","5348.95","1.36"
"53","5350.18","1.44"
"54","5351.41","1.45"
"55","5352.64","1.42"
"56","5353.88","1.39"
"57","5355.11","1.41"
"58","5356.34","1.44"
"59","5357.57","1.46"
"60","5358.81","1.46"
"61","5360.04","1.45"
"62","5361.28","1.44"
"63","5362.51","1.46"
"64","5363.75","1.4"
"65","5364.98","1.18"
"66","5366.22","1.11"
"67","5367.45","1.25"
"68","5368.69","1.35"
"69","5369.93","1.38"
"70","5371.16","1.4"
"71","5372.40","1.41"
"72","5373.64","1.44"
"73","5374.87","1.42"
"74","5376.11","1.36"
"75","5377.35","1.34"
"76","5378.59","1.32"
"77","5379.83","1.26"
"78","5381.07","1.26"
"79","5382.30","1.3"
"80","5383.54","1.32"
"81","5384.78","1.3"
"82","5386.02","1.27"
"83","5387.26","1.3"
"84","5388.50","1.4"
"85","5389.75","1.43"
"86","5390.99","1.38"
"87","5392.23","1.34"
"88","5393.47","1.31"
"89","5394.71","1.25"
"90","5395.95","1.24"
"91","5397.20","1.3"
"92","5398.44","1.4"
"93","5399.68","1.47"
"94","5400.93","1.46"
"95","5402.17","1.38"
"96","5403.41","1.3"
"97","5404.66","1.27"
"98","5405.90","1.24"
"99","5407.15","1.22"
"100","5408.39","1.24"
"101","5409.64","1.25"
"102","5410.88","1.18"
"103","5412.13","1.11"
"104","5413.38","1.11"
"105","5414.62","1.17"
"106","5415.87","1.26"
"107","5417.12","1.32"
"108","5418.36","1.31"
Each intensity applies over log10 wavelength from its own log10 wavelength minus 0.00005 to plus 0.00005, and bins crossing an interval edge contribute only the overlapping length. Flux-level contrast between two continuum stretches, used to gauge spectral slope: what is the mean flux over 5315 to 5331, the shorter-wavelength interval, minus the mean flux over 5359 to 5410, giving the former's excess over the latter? -0.07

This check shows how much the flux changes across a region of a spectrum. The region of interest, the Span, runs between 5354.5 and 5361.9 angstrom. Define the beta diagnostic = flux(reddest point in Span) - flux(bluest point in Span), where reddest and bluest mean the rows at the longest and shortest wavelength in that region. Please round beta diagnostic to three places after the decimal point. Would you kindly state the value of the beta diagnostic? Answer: 0.030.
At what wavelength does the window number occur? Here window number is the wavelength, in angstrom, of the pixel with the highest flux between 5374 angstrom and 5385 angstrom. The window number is 5374.87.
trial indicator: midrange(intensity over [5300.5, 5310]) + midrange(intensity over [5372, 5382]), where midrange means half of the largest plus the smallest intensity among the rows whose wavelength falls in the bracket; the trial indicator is 2.69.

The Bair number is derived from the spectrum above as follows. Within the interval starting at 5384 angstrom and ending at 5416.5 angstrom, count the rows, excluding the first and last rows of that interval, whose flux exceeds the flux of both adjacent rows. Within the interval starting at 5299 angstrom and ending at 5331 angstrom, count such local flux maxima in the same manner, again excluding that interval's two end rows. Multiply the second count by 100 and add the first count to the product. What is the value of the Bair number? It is 303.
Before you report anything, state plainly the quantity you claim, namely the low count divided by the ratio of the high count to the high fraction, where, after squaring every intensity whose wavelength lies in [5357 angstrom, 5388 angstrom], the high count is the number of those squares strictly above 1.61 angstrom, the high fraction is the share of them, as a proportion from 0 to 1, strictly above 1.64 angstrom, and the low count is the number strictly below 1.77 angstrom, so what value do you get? 0.42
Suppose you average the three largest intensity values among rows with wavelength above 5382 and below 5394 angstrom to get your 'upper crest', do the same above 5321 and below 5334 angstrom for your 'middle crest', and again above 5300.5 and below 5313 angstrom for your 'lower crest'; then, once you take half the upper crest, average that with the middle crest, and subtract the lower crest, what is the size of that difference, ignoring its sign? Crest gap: 0.35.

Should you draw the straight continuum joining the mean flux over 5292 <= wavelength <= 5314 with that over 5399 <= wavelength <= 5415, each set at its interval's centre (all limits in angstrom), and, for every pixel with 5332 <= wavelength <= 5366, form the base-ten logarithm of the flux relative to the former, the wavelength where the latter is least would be 5336.64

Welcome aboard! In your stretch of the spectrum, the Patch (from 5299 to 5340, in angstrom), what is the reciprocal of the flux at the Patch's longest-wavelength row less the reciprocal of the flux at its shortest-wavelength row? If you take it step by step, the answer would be 0.07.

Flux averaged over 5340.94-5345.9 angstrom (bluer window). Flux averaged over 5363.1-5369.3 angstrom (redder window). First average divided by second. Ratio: 0.95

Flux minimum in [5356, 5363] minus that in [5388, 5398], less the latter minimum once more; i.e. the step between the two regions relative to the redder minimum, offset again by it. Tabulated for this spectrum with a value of -1.0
